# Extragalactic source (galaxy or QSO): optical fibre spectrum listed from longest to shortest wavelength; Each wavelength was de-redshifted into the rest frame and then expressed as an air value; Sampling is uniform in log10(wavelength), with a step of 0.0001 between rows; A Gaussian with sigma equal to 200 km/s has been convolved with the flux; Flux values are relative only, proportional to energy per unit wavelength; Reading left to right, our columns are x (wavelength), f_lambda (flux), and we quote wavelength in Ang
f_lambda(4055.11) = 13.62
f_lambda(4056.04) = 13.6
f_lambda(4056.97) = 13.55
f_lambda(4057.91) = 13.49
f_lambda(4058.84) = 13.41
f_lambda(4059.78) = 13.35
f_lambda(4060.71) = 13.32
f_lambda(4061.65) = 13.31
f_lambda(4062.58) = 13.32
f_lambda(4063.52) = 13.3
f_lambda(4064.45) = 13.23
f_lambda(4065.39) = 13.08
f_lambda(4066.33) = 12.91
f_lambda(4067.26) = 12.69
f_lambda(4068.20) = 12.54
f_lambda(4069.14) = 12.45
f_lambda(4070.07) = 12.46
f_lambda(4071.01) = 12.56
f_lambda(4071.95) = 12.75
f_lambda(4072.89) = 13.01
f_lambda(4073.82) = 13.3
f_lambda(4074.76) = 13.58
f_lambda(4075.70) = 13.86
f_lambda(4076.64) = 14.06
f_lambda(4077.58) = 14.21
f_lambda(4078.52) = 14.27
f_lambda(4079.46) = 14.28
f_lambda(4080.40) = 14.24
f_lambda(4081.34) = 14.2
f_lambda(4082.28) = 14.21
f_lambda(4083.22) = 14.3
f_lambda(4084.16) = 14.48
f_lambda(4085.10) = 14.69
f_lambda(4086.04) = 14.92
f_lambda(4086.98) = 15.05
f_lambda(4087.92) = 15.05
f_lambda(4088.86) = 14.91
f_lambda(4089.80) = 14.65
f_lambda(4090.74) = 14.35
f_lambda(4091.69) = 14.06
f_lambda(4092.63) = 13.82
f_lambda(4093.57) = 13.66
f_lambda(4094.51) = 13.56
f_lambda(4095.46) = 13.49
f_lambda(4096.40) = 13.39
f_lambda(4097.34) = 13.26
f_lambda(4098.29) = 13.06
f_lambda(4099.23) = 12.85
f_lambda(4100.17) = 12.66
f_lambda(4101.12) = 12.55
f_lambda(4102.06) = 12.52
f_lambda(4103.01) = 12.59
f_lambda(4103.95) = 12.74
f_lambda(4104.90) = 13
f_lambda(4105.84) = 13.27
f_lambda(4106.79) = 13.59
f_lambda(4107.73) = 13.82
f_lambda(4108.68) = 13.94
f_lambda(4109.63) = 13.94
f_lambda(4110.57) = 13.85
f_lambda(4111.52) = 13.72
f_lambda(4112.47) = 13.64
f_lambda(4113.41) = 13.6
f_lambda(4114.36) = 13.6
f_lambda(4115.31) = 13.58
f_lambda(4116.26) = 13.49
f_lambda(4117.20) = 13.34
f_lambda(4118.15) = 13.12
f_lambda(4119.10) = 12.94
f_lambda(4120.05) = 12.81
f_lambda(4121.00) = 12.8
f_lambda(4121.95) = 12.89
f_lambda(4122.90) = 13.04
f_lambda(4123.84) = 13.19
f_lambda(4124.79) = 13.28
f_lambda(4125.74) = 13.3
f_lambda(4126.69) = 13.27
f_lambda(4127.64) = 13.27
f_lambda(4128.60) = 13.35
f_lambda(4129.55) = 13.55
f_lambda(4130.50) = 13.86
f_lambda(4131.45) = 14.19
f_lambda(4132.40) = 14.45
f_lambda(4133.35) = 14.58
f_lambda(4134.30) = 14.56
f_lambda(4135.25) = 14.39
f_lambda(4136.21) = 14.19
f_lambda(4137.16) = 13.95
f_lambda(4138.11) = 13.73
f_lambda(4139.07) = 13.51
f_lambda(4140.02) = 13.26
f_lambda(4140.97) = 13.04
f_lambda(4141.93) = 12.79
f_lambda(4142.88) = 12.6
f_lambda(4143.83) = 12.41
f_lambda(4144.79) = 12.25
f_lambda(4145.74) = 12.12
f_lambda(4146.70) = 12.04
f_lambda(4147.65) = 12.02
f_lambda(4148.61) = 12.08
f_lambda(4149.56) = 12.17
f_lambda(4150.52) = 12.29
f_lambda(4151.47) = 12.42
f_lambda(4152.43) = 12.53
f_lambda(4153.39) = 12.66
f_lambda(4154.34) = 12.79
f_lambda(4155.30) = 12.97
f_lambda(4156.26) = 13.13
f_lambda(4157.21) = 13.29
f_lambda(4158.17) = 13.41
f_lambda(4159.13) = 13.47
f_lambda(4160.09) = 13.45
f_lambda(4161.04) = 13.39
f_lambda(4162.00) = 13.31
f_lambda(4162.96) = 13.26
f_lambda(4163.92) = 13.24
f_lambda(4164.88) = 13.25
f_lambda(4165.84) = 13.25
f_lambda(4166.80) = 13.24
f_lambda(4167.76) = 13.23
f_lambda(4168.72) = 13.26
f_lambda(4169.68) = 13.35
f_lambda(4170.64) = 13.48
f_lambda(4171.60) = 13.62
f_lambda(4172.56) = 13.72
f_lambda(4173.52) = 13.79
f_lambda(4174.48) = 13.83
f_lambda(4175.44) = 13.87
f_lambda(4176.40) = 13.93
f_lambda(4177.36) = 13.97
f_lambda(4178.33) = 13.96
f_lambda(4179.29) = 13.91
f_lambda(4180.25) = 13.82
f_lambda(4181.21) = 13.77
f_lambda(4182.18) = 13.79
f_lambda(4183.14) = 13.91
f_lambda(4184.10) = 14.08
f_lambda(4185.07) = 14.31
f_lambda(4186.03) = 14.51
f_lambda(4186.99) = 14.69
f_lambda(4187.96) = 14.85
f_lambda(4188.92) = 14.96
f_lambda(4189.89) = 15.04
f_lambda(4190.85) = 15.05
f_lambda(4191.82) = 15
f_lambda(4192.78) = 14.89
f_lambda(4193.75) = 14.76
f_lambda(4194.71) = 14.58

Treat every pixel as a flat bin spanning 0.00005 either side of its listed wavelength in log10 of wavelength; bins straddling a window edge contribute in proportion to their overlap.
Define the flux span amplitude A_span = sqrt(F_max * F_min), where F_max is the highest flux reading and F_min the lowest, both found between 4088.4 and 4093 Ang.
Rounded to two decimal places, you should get 14.35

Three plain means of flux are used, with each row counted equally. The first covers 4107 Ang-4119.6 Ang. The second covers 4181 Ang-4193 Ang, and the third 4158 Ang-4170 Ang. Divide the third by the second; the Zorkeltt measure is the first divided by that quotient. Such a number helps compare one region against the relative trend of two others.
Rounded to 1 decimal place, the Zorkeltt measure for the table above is 14.8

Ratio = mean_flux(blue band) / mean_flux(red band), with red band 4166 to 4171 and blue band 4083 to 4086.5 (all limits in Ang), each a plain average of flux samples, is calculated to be 1.10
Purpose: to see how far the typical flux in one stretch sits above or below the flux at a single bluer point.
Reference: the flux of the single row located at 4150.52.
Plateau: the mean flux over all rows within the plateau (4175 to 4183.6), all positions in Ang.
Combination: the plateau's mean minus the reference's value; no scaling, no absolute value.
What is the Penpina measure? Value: 1.59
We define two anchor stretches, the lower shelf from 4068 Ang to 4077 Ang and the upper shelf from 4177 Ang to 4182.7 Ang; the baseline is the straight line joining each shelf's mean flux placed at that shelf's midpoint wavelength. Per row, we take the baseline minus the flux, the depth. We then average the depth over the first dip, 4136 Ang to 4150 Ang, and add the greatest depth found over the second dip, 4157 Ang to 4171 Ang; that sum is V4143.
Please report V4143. 1.3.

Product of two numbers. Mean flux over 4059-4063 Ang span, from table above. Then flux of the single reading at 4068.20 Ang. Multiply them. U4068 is 167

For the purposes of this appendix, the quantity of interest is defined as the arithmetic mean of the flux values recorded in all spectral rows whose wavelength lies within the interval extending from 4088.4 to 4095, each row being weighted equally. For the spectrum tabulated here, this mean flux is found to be 14.1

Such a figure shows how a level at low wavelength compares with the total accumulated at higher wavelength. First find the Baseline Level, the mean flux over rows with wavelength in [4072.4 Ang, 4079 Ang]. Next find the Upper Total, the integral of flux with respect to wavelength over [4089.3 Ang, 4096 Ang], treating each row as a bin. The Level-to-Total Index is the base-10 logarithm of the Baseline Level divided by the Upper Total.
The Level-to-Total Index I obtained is -0.83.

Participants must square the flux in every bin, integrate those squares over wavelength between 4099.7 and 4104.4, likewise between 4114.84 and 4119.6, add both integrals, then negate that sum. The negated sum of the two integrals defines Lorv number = -1589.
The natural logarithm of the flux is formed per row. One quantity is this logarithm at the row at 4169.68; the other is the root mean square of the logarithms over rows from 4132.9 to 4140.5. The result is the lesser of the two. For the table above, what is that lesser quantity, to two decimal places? 2.59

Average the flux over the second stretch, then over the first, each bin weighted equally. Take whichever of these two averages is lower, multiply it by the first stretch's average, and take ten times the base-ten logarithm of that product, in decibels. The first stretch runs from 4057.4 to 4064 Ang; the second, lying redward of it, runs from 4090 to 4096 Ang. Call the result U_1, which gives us 22.5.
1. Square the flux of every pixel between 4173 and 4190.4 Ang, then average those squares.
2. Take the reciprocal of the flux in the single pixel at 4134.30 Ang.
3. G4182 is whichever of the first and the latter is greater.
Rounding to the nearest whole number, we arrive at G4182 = 201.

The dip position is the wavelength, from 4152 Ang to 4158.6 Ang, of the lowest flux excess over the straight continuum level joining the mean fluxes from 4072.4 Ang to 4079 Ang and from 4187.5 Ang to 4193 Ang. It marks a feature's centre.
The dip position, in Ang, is 4152.43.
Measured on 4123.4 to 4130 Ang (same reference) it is 4123.84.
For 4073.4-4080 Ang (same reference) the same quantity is 4073.82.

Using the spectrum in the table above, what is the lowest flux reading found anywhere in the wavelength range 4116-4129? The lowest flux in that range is 12.8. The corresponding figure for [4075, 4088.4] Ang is 13.86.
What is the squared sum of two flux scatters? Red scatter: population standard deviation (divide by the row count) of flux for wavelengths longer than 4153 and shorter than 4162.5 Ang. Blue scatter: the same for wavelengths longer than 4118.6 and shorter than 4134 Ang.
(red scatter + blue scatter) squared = 0.67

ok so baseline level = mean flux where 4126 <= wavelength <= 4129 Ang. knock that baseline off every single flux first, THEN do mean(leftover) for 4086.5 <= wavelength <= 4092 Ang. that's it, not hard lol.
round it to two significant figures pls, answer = 1.4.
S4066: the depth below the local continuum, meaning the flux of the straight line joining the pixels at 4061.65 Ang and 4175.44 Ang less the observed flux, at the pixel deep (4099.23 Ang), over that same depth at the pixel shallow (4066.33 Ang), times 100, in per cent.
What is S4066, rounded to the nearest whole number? 152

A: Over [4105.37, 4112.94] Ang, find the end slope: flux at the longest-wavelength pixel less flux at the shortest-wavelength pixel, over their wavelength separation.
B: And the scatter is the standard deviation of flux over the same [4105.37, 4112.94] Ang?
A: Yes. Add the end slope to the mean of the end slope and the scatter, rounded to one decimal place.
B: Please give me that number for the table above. 0.2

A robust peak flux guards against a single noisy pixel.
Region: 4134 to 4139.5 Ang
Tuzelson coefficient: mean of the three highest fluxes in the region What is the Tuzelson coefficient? 14.4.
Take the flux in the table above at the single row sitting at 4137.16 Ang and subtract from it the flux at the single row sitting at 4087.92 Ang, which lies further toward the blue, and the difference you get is -1.1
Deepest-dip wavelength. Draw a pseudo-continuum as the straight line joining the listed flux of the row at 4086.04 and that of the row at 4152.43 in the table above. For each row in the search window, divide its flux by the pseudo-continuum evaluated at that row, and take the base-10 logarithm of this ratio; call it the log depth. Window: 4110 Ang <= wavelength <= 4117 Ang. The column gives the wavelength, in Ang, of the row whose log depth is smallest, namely 4116.26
